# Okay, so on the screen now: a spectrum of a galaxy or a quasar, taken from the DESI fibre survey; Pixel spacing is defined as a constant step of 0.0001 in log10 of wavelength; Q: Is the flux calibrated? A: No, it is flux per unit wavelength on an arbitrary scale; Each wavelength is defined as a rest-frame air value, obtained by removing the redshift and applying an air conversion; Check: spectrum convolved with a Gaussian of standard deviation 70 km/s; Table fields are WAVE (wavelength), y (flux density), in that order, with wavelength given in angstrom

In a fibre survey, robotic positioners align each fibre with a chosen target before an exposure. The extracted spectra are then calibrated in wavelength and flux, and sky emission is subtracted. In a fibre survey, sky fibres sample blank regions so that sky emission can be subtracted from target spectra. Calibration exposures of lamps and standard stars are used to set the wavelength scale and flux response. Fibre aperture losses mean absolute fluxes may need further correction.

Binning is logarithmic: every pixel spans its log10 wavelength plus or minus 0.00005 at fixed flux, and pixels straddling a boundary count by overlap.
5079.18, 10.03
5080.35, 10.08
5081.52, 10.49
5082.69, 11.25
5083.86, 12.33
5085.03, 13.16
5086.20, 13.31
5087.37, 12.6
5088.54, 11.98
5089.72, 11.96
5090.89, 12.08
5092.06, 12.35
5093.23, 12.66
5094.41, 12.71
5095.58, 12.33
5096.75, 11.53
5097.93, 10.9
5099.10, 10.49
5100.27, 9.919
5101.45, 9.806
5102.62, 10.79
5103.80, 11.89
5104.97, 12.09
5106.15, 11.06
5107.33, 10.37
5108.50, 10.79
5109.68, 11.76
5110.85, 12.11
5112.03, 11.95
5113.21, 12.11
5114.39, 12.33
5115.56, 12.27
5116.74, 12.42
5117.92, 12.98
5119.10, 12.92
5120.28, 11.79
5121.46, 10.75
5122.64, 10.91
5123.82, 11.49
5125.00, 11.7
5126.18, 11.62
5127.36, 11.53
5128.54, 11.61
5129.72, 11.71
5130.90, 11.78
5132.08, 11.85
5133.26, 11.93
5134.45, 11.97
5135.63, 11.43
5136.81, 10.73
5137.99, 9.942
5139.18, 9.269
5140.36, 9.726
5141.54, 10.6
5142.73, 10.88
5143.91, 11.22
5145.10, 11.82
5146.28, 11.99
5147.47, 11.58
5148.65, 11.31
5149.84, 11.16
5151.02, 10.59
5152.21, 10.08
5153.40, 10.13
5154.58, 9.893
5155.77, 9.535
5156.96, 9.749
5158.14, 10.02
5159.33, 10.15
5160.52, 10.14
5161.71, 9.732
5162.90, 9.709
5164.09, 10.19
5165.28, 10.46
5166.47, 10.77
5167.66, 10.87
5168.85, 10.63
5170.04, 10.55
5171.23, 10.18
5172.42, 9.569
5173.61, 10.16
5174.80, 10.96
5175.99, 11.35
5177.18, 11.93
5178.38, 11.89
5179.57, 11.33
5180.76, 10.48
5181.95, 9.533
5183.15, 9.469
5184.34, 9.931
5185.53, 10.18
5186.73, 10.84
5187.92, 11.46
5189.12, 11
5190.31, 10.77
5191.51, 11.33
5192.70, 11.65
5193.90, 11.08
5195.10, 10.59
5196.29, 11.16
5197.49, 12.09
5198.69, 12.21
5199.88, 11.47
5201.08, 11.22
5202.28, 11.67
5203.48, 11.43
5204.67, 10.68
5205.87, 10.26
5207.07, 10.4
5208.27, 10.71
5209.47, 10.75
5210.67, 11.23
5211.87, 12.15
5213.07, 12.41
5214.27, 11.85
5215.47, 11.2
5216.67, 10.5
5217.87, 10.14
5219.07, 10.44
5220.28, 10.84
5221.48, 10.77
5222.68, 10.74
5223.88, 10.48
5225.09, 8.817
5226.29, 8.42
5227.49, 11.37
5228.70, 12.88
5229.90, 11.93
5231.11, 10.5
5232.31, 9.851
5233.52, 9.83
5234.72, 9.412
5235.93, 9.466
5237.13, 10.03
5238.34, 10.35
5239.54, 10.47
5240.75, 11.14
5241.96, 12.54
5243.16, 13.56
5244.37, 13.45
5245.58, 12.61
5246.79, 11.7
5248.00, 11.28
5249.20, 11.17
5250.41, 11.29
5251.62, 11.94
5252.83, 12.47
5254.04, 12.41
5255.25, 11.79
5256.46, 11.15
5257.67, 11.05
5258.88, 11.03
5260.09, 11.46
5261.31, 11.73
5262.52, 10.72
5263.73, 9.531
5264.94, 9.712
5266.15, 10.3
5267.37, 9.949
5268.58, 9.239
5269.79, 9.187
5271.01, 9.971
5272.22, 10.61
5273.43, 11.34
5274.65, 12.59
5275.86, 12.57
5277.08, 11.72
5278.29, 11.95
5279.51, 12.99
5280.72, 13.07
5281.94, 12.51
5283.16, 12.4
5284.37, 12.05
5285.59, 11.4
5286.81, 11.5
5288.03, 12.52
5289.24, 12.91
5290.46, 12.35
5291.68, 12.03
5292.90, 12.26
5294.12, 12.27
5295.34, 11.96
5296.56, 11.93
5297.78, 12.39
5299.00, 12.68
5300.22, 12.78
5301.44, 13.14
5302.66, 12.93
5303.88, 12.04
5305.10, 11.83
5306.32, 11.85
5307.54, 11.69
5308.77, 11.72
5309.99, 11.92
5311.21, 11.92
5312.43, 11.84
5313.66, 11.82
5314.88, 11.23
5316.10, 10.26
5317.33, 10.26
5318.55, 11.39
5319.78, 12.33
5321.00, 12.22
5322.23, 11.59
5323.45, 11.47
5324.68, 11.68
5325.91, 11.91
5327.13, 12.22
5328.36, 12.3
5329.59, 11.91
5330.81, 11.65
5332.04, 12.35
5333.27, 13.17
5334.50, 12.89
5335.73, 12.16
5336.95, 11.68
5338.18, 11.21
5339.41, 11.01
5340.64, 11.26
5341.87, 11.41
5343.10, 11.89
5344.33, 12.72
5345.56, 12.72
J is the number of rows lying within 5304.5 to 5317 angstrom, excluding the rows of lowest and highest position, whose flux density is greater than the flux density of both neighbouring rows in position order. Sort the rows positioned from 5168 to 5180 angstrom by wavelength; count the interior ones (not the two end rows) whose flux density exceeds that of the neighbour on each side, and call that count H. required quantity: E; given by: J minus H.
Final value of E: 0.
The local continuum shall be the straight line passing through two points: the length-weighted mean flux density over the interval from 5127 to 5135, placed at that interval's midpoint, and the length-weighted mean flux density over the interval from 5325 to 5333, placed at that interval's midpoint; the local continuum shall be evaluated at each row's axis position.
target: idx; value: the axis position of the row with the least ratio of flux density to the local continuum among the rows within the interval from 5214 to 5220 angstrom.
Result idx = 5217.87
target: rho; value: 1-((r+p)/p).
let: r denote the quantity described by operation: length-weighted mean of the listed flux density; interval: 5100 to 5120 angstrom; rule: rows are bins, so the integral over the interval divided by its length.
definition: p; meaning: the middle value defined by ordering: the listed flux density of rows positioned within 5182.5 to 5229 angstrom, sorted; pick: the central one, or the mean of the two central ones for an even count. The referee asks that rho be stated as -1.07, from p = 10.8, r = 11.6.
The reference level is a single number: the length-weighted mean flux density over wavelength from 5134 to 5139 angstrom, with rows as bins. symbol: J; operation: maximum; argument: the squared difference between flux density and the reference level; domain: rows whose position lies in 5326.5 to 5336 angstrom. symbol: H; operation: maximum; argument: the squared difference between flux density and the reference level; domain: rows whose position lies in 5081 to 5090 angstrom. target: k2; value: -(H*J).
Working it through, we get -33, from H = 6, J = 5.4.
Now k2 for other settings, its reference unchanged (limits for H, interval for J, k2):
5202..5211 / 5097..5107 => -1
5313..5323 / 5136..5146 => -5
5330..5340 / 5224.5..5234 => -32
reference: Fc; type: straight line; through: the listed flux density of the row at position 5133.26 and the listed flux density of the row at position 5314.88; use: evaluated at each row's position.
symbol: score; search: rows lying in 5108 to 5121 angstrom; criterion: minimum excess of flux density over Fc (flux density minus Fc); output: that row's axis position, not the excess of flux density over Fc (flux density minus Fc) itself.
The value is 5108.50 angstrom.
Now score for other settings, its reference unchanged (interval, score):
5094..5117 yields 5101.45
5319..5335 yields 5323.45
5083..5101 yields 5100.27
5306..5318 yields 5316.10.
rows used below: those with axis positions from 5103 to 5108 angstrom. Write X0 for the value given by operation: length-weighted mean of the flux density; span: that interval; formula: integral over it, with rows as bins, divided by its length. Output 11.3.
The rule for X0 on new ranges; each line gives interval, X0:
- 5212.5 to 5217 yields 11.5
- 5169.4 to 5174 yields 10.1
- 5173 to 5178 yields 11.1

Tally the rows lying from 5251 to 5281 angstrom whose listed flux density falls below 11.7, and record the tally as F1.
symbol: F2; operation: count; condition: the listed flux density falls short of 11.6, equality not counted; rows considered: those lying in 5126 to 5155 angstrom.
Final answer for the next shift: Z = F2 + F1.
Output 30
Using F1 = 14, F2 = 16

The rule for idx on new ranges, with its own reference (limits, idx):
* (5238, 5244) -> 5238.34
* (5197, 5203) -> 5201.08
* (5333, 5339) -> 5338.18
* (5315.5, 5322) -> 5317.33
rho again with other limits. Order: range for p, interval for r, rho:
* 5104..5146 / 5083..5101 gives -1.02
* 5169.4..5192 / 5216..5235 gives -0.97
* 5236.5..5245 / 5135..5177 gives -0.94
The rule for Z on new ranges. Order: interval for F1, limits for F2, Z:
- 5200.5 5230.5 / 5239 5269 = 35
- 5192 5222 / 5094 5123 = 31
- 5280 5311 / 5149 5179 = 26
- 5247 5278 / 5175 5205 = 36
